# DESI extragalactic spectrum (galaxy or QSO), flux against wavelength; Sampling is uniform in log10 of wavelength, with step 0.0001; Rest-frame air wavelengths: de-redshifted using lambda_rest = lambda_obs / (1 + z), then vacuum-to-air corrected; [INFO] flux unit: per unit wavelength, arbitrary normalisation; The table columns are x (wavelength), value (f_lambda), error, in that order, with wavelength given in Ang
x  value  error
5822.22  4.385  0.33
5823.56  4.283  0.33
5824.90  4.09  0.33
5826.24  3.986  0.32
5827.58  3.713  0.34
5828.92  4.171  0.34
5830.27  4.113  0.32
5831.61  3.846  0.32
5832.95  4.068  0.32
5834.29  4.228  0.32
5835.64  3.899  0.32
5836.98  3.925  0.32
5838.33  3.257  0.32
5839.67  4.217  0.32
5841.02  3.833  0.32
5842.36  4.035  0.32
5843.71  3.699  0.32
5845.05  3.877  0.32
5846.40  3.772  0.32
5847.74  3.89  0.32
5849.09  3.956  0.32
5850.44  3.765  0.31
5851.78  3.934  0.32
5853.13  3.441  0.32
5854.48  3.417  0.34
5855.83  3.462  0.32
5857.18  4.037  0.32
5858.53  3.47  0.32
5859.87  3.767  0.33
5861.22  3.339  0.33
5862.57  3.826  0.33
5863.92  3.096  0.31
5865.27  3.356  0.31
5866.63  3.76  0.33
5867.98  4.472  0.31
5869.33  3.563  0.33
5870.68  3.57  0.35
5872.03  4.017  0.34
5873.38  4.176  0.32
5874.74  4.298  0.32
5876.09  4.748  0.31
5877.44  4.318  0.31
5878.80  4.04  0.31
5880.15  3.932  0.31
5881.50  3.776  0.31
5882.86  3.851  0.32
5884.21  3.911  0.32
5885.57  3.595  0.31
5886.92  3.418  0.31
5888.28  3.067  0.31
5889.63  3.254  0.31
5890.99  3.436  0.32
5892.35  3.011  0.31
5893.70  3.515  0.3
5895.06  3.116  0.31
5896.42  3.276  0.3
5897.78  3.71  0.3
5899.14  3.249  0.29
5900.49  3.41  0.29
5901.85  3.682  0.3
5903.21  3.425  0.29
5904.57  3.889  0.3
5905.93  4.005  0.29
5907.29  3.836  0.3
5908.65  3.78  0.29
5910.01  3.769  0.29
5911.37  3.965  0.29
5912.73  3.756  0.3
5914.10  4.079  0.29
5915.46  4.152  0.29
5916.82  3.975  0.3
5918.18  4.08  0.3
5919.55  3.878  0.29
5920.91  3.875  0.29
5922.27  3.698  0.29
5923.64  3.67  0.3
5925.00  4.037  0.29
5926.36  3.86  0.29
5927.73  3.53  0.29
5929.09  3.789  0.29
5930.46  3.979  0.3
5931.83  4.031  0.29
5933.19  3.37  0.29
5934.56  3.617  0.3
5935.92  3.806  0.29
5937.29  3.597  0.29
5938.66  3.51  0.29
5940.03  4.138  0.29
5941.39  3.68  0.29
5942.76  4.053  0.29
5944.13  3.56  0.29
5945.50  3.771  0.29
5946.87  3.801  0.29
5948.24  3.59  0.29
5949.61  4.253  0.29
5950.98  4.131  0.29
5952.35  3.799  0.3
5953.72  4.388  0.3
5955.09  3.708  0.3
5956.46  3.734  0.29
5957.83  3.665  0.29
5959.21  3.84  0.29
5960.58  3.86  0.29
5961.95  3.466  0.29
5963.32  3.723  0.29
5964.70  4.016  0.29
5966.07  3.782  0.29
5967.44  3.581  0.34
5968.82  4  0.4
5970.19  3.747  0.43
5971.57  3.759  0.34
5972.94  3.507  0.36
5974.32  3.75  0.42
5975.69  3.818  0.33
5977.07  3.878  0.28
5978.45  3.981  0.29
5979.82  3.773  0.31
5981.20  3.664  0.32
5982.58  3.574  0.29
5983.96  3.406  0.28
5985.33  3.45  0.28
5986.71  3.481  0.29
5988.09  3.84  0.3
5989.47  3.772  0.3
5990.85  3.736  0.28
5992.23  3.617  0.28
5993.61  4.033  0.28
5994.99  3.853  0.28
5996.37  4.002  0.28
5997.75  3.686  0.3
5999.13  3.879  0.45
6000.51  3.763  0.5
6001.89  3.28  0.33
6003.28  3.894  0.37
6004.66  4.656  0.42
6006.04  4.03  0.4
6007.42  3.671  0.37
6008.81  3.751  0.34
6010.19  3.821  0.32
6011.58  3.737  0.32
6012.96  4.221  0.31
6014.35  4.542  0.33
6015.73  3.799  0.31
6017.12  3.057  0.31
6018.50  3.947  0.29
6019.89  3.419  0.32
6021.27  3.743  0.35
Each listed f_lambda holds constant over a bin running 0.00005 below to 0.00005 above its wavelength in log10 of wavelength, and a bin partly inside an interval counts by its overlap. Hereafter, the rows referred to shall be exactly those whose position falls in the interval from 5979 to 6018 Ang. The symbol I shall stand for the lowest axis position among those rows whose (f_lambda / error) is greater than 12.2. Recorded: 5982.58 Ang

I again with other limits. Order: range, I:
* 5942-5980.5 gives 5942.76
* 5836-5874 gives 5836.98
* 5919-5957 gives 5919.55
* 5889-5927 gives 5897.78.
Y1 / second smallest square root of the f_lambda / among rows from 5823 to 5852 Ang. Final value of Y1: 1.92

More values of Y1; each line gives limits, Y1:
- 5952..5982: 1.87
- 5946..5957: 1.93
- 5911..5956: 1.87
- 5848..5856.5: 1.85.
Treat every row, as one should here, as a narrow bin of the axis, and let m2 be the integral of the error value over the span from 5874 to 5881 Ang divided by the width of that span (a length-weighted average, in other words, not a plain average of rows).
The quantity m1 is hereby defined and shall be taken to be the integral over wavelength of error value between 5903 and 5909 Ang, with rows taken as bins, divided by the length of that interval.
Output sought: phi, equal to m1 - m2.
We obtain -0.018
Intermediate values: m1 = 0.295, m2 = 0.312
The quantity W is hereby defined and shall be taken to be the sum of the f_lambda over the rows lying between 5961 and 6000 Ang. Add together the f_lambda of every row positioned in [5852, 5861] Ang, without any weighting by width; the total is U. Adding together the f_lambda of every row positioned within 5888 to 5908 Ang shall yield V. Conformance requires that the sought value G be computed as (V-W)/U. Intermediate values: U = 22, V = 52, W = 105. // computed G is -2.45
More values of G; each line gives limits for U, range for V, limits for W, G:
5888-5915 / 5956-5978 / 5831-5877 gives -0.98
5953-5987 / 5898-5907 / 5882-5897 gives -0.17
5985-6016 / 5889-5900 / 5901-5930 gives -0.61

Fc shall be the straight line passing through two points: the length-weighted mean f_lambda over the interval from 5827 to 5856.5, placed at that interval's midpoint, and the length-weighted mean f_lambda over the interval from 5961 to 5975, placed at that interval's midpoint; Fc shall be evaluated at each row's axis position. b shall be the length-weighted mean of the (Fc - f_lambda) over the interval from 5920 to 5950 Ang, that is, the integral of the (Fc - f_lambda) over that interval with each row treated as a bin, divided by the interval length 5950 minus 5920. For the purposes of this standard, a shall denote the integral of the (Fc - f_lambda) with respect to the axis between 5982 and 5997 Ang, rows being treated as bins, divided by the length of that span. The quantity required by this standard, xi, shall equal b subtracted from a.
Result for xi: 0.0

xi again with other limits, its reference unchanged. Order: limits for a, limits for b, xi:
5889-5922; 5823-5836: 0.3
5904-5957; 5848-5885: -0.1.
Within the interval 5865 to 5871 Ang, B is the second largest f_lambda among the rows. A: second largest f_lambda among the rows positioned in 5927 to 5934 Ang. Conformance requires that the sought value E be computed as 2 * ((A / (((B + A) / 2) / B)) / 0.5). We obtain 15.5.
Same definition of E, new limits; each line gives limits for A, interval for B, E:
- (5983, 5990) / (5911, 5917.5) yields 15.7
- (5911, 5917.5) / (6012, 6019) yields 16.6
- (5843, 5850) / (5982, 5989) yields 14.9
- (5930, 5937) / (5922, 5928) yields 15.7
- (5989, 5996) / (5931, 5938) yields 15.3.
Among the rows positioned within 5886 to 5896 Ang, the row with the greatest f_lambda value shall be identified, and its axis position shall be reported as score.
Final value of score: 5893.70 Ang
